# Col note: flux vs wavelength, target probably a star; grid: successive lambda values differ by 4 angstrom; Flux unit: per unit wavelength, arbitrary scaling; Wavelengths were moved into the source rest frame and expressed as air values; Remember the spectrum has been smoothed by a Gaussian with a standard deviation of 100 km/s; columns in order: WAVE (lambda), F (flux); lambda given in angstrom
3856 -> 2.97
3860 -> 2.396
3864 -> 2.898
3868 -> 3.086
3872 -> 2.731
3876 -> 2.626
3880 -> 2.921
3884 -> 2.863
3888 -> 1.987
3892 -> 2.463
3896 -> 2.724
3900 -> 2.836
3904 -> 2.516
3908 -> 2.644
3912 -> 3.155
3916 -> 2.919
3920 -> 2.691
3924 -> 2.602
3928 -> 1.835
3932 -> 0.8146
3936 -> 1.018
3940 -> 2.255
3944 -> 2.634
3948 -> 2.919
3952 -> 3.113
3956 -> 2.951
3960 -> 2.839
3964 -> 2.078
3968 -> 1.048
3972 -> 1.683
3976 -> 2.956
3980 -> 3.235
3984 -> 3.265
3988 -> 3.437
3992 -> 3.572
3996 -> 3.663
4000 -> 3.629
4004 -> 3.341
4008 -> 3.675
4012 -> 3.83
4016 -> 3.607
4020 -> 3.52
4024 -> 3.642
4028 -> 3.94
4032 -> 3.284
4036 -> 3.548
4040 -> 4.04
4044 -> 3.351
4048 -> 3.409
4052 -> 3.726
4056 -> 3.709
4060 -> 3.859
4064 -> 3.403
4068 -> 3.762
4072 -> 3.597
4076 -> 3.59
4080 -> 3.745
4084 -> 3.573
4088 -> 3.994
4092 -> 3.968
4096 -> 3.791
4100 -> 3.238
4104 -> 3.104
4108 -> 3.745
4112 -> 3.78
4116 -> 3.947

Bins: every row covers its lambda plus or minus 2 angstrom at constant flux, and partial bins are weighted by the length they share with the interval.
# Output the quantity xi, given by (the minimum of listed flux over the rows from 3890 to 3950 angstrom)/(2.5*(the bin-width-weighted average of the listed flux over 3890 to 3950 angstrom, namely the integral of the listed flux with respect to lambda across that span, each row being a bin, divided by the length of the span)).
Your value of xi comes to 0.136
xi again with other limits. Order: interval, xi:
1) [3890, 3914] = 0.362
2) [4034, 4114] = 0.340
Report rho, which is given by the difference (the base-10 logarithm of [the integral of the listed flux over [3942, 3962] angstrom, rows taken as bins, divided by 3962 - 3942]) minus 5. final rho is -4.54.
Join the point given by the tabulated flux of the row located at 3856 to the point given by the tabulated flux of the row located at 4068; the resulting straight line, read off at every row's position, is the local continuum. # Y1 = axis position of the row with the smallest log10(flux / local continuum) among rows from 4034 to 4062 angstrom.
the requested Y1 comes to 4044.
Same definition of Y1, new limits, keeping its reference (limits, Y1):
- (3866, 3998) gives 3932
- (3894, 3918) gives 3904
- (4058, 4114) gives 4104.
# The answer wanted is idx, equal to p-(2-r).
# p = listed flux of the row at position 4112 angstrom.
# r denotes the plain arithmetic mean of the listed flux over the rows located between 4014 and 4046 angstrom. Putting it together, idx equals 5.4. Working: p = 3.78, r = 3.62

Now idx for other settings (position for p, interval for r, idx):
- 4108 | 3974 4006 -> 5.1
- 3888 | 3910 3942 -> 2.1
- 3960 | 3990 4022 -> 4.4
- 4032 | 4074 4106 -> 4.9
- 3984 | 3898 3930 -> 3.9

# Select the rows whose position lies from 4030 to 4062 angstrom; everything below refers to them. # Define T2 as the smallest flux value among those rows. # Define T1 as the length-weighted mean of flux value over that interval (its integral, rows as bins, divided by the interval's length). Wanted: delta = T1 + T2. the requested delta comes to 6.9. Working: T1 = 3.6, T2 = 3.284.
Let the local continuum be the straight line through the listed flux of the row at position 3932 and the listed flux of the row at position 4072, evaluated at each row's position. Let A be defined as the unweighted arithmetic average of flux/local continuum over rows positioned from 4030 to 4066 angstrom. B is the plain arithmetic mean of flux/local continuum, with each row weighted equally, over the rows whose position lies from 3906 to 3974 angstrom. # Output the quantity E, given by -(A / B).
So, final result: -0.38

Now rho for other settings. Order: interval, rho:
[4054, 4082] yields -4.44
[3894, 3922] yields -4.56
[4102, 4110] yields -4.47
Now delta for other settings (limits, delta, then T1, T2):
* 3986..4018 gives 6.9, 3.6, 3.341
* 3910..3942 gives 3.0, 2.2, 0.8146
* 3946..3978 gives 3.5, 2.4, 1.048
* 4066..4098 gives 7.3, 3.8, 3.573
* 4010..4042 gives 7.0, 3.7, 3.284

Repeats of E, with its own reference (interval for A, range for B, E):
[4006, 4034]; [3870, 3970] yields -0.24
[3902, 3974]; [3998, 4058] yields -2.54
